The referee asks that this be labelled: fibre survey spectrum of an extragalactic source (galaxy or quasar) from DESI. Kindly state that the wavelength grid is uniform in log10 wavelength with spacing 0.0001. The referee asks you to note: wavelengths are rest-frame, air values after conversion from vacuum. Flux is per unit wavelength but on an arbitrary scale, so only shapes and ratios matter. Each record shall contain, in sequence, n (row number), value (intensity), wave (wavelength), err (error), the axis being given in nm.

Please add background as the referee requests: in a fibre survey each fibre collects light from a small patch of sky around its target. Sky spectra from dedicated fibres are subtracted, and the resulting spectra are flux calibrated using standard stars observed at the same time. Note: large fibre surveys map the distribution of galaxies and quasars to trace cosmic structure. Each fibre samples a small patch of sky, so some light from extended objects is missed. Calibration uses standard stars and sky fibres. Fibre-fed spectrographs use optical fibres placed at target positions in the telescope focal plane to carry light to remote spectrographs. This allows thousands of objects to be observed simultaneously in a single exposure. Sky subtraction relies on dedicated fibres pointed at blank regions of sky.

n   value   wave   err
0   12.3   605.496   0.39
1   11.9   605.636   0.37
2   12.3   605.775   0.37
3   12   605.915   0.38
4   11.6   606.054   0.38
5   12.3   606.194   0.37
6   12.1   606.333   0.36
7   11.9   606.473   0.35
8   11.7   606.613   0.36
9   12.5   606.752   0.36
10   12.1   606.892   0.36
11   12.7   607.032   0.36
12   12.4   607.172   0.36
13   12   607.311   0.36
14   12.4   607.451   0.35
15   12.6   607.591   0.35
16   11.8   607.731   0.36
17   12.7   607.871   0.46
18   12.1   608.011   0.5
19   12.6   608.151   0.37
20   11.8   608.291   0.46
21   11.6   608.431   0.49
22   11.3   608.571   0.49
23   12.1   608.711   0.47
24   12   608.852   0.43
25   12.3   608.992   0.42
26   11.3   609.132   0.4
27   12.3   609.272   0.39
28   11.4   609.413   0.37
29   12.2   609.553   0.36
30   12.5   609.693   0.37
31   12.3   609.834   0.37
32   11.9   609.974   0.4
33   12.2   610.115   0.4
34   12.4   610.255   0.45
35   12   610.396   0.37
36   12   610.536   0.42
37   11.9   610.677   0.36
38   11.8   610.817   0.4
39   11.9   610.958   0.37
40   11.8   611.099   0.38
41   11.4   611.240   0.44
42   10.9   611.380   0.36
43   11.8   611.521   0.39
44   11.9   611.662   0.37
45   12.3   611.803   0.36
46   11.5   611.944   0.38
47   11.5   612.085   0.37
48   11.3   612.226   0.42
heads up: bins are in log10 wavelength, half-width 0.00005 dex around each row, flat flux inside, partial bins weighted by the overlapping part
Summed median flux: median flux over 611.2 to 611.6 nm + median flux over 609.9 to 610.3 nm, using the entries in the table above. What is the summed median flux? 23.6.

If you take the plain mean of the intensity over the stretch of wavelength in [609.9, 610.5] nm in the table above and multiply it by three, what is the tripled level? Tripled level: 36.4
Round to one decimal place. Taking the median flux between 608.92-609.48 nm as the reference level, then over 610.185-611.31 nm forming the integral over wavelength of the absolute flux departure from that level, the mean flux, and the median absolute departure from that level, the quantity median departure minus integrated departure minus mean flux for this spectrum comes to -12.0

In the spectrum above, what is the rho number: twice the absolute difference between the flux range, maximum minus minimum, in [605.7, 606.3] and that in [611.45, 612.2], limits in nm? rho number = 0.20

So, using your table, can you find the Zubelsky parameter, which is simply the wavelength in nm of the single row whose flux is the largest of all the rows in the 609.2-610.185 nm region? 609.693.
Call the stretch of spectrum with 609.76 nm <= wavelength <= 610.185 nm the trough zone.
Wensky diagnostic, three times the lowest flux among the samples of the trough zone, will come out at 35.7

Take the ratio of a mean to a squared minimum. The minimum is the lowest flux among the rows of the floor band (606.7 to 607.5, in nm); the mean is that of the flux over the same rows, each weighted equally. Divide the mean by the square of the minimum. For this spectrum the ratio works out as 0.086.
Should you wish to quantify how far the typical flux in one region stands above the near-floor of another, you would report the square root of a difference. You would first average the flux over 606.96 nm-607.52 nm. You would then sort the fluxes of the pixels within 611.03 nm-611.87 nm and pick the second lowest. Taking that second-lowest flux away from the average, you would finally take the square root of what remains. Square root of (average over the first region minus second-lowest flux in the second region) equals 1.0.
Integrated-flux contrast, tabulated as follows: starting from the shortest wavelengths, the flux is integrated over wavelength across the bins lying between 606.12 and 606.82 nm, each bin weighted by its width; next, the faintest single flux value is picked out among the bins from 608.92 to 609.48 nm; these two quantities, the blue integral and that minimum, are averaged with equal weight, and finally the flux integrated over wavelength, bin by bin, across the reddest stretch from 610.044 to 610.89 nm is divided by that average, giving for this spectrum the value 1.0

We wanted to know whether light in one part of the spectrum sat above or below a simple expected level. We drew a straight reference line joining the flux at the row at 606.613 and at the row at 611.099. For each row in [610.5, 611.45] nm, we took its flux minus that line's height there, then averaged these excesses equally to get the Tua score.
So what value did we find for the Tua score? -0.1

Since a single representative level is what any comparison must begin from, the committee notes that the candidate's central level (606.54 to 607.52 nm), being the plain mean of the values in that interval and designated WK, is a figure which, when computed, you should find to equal 12.3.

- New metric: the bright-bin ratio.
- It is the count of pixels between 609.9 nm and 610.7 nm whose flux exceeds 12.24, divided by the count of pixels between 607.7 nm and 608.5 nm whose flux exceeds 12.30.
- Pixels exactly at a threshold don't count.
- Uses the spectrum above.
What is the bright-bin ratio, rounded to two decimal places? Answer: 0.50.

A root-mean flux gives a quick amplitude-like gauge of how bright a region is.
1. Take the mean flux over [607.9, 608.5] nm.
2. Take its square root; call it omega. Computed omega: 3.47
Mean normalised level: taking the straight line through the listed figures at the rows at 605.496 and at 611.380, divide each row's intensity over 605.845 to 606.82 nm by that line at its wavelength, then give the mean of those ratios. 0.993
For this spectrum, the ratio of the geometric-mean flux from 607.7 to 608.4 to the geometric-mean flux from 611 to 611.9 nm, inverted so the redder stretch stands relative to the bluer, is 0.96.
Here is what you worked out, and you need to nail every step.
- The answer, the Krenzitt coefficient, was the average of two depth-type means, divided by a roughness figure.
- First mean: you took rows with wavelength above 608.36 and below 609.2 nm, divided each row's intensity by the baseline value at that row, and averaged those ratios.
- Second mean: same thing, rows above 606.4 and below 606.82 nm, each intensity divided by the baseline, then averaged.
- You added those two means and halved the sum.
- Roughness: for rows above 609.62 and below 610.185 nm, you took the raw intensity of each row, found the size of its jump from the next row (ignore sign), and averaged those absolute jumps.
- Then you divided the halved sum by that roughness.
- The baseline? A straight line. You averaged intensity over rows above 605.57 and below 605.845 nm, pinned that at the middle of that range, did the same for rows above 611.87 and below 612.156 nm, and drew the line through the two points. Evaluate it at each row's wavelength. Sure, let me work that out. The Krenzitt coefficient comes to 3.3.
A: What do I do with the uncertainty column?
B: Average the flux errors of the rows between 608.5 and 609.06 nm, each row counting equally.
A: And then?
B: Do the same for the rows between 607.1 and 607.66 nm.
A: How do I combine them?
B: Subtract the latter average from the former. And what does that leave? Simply 0.10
